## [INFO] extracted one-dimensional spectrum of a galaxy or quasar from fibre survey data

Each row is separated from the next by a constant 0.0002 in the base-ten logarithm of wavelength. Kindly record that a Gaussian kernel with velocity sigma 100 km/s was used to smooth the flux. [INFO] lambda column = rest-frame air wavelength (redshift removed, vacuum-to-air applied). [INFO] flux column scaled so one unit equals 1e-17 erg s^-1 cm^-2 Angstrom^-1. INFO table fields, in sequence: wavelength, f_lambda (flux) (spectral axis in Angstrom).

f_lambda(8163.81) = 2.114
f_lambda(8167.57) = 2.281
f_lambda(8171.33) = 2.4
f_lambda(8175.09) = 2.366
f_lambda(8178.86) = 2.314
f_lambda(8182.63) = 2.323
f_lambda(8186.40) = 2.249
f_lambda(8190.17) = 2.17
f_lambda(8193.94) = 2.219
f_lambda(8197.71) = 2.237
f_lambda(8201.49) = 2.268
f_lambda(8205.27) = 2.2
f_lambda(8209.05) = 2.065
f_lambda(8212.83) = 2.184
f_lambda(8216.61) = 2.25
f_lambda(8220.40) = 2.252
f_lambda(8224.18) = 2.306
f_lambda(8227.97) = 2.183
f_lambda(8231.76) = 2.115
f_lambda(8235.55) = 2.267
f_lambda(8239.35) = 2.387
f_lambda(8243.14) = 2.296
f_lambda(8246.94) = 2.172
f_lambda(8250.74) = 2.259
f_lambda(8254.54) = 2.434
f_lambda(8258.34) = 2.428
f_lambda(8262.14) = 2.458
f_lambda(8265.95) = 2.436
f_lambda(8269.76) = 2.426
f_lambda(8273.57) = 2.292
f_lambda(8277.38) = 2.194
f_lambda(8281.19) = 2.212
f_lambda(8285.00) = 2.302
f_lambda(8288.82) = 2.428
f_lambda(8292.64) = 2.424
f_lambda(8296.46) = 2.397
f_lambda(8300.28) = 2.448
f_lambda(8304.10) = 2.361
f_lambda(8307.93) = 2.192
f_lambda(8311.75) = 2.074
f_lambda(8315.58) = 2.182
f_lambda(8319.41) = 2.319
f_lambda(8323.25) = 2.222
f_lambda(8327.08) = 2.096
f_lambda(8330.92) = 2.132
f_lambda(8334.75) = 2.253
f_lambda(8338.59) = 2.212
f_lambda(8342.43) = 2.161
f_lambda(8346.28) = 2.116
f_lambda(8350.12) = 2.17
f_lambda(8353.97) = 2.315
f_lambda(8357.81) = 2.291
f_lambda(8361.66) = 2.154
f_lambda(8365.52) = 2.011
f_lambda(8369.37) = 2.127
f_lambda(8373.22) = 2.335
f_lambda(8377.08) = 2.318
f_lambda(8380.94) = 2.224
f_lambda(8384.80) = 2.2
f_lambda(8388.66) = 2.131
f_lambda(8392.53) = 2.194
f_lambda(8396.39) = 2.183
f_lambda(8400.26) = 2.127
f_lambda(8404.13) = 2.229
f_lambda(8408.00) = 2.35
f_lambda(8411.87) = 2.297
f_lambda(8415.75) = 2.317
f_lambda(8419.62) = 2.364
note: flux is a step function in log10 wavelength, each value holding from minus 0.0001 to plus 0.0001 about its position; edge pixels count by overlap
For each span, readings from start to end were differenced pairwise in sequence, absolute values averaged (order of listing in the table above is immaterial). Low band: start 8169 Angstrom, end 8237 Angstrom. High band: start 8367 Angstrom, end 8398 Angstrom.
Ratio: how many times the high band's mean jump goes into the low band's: 0.96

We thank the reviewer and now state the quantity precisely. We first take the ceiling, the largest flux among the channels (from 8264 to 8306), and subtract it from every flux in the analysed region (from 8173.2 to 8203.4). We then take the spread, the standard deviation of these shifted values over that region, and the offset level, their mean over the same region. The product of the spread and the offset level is -0.011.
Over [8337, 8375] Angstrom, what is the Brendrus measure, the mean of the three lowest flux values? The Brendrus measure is 2.08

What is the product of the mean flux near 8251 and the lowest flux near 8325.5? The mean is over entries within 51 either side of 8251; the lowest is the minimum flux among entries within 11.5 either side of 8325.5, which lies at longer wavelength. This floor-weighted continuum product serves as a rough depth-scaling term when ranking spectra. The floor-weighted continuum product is 4.82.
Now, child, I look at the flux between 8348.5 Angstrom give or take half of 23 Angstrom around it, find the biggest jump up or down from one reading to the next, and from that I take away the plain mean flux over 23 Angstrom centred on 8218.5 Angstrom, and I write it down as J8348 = -2.06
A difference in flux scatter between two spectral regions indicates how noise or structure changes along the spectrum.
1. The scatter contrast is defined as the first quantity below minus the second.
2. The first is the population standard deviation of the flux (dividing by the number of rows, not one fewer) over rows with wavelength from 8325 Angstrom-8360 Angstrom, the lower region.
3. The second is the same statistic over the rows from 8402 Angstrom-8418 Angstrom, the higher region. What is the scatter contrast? 0.030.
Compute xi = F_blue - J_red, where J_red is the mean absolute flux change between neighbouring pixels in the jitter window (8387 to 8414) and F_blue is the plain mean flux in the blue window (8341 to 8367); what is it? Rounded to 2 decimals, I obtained 2.11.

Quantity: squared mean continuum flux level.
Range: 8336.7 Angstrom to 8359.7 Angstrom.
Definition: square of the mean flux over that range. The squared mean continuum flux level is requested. 4.89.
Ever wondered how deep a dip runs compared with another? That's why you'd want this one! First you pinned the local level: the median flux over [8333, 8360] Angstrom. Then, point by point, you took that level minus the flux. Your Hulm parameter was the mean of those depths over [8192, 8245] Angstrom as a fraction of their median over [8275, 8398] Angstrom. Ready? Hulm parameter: -3.1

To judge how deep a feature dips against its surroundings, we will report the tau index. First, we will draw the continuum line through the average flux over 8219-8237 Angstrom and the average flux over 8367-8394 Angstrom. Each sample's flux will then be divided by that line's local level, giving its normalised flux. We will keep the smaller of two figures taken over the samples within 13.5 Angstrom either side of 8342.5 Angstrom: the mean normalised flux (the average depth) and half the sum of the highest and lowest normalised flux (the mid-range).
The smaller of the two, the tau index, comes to 0.99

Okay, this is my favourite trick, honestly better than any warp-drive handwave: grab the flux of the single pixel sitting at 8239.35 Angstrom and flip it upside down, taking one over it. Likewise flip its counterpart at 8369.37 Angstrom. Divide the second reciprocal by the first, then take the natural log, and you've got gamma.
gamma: 0.12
